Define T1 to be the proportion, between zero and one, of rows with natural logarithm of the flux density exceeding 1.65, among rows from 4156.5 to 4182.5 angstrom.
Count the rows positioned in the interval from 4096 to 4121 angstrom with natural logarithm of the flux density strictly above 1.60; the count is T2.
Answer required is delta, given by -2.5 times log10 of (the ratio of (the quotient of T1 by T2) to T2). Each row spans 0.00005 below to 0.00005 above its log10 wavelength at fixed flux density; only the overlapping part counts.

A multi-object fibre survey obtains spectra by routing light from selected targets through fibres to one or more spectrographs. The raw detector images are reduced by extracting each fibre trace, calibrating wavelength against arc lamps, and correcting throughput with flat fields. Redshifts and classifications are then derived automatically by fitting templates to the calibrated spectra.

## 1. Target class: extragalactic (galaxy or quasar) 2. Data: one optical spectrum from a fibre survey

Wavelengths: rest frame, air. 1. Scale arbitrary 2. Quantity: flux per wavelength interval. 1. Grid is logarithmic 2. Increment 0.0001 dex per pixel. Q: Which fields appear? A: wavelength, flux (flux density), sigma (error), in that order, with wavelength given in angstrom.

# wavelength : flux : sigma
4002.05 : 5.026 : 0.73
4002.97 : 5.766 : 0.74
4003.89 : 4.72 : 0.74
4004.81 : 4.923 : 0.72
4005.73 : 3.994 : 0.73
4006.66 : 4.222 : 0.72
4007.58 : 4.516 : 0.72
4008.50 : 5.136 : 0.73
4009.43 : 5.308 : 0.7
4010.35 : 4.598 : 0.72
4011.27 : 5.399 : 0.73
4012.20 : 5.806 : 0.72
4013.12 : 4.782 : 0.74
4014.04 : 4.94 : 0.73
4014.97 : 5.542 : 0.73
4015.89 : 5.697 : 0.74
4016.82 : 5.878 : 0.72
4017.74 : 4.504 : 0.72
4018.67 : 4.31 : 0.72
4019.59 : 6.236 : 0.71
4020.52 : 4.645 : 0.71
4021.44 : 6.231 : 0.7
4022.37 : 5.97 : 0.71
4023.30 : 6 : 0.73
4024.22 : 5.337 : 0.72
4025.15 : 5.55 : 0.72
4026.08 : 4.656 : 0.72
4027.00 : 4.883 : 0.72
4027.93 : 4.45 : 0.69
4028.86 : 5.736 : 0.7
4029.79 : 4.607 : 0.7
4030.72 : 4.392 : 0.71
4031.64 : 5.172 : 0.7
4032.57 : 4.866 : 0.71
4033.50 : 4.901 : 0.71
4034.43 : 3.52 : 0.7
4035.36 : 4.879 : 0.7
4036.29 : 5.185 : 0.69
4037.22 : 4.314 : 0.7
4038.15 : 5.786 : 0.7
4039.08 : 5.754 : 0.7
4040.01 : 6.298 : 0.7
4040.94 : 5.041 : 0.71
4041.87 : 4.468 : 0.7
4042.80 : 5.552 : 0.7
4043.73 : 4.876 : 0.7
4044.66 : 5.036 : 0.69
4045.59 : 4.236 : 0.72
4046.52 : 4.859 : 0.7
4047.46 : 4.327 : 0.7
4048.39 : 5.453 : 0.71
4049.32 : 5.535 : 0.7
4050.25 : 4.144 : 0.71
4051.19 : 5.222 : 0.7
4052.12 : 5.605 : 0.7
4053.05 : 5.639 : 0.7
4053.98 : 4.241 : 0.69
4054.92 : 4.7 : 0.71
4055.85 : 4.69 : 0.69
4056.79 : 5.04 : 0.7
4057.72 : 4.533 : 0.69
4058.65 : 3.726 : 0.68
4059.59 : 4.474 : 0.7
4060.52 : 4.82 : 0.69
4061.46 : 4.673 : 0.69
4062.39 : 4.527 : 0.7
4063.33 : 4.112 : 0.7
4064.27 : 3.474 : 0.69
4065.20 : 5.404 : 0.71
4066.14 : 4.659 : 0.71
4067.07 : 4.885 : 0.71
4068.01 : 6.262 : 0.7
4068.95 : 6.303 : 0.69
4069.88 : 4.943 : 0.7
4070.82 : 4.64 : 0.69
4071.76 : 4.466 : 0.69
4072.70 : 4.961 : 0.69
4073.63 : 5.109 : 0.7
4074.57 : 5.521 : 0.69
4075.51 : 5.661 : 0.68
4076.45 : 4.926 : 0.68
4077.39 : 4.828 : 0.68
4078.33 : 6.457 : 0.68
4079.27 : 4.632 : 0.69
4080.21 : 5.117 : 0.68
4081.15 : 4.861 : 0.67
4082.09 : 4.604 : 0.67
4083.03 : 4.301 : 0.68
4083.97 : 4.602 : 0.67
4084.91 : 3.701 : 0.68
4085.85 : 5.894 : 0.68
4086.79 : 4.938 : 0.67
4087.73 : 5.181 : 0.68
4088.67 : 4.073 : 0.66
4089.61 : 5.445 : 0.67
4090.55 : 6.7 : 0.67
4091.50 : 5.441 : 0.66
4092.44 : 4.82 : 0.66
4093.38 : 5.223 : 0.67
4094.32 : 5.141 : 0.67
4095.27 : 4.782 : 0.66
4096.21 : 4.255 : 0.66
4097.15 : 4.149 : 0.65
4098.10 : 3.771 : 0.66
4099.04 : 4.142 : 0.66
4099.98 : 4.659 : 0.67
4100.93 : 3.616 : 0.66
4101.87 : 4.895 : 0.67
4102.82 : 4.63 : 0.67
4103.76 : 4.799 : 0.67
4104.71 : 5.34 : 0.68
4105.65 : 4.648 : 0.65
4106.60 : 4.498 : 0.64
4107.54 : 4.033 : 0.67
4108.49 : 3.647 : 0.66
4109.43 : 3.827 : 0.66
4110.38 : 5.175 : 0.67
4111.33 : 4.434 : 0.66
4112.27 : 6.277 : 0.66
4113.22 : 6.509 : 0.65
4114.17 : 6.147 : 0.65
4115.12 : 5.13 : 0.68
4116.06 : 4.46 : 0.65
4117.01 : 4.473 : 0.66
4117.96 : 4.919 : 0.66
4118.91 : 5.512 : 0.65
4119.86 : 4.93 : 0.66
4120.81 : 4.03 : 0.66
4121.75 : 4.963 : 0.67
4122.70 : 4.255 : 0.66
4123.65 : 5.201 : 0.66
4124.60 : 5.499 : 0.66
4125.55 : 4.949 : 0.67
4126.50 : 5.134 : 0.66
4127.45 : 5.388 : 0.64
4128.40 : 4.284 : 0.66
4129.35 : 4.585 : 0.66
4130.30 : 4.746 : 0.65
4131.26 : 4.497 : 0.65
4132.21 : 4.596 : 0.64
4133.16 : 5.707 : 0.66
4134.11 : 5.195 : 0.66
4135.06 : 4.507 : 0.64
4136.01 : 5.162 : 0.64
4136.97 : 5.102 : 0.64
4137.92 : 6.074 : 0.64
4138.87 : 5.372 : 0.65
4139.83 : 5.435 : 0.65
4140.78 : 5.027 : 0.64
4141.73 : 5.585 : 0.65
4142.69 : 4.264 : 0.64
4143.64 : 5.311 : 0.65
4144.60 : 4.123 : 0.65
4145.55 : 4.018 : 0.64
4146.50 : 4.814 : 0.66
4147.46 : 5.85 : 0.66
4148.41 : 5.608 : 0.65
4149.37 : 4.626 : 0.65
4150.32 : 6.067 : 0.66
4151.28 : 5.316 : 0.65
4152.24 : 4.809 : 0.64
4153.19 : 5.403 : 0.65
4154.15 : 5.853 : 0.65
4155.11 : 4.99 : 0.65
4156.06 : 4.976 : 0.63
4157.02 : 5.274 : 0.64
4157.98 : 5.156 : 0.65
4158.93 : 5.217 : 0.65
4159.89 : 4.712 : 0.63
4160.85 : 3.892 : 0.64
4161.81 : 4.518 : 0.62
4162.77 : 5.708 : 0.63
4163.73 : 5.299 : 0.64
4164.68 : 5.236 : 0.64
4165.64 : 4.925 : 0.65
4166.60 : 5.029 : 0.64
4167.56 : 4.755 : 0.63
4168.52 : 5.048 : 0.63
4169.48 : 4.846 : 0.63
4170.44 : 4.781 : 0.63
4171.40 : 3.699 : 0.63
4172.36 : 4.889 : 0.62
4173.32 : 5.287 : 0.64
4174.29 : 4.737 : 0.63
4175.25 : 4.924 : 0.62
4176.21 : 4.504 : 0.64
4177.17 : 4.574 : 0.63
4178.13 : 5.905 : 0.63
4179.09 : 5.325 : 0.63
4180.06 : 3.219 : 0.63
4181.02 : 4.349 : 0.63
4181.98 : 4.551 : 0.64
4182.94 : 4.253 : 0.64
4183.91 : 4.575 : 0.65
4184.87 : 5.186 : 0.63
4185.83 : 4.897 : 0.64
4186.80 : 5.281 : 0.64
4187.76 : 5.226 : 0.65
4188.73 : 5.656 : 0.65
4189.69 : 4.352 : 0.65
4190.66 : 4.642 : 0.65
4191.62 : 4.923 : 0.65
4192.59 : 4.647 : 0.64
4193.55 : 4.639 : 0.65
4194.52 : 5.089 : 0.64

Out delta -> 5.5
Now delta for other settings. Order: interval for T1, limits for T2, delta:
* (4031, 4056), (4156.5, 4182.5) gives 6.4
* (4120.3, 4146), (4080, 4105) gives 6.1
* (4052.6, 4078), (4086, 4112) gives 6.1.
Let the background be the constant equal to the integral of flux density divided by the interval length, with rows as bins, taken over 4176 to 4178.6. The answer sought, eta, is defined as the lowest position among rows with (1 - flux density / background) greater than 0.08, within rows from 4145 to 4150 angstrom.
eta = 4145.55 angstrom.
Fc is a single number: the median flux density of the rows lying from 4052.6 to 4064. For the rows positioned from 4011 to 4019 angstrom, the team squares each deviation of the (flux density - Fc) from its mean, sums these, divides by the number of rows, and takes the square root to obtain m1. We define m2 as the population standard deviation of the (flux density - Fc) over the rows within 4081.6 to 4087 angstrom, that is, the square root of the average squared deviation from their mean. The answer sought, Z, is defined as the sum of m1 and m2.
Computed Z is 1.22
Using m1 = 0.55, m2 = 0.67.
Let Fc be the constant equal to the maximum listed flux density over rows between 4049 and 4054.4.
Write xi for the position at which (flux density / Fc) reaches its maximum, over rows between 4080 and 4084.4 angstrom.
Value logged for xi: 4080.21 angstrom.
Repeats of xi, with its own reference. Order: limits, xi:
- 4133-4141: 4137.92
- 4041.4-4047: 4042.80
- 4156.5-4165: 4162.77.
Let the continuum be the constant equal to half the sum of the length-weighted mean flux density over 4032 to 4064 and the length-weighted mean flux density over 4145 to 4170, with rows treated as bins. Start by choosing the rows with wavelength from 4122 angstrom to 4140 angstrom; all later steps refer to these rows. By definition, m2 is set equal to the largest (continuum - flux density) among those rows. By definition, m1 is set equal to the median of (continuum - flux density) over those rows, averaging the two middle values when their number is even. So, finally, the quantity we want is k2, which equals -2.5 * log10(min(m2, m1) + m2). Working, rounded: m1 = -0.18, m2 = 0.7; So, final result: 0.7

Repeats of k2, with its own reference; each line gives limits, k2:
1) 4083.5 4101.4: -0.5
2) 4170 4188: -0.7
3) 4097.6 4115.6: -0.5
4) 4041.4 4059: -0.3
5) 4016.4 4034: 0.4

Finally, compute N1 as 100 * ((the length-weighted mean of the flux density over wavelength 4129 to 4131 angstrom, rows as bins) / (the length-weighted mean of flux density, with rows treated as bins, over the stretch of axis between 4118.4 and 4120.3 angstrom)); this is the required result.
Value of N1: 89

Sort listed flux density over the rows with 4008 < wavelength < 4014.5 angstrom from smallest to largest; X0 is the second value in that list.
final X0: 4.782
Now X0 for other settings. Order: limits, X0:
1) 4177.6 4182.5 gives 4.349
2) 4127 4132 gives 4.497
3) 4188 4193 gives 4.642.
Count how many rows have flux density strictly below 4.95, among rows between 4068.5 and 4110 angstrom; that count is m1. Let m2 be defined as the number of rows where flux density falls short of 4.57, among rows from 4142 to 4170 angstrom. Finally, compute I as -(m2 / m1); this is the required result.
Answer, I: -0.172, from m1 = 29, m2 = 5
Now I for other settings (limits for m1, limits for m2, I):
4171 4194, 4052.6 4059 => -0.176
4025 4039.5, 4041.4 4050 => -0.300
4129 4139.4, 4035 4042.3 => -0.400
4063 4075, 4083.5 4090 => -0.286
